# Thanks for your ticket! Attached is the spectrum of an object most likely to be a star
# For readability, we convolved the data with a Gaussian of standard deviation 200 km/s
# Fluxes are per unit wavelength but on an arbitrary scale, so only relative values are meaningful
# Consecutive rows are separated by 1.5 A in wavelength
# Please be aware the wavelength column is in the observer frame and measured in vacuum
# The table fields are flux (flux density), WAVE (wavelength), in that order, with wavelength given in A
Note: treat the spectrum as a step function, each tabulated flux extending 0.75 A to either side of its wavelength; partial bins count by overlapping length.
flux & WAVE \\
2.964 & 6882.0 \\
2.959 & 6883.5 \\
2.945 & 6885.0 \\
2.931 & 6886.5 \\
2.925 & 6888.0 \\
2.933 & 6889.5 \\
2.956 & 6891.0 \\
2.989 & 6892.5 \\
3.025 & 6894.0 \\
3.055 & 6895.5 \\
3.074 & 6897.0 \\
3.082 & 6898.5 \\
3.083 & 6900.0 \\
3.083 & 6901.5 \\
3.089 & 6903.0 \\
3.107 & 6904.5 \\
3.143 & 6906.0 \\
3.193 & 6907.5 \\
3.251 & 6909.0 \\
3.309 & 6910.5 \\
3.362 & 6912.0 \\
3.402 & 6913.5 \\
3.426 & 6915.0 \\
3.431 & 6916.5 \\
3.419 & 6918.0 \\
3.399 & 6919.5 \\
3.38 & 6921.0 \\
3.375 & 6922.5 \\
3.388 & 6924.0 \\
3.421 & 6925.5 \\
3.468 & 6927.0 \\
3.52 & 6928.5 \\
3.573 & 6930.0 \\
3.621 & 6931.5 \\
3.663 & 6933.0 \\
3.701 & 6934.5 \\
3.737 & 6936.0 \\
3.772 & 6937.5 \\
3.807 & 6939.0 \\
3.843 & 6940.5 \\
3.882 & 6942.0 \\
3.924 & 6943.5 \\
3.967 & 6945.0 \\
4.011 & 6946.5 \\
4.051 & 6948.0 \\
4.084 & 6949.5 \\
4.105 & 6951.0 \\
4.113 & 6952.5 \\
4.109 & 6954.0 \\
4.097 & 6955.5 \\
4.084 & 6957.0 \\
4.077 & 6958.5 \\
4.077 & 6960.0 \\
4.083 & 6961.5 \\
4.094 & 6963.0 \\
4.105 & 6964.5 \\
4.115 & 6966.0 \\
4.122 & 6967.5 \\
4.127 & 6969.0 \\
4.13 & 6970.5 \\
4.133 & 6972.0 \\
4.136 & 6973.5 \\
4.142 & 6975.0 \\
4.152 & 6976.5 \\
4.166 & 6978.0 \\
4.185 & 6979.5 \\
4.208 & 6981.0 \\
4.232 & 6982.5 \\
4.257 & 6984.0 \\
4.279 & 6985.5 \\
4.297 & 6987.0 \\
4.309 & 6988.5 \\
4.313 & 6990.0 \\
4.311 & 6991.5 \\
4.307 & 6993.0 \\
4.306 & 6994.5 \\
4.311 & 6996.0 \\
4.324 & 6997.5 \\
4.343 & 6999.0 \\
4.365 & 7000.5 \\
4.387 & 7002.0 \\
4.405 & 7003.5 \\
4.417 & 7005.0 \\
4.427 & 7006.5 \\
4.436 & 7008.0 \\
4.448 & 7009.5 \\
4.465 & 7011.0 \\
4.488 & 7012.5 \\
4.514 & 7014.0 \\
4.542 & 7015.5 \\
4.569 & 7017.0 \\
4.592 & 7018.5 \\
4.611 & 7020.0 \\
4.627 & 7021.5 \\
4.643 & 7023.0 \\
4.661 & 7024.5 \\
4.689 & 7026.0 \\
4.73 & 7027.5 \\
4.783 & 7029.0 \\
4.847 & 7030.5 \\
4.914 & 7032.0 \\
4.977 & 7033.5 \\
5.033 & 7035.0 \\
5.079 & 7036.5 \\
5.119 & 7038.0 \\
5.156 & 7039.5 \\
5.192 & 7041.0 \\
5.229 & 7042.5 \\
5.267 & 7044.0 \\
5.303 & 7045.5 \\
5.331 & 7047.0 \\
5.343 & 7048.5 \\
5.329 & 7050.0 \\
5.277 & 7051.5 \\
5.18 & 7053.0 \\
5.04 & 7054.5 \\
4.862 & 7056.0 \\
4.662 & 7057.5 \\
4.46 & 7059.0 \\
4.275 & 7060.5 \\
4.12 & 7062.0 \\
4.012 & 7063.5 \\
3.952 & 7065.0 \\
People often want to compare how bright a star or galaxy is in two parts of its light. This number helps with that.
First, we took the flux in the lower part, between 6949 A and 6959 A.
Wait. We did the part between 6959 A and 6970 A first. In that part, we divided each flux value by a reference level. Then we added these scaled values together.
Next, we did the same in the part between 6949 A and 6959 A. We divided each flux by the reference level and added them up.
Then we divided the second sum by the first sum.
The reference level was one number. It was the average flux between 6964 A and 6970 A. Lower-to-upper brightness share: 1.00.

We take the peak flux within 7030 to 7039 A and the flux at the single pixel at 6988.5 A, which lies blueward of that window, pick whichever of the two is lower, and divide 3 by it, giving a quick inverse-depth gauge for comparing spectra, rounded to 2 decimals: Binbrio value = 0.70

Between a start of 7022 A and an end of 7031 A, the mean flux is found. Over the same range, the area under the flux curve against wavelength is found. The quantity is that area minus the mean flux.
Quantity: 38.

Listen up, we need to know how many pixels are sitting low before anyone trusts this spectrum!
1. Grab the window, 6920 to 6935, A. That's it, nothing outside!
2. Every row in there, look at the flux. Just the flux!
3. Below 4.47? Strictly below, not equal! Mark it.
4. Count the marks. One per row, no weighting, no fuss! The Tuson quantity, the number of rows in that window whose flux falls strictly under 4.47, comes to 10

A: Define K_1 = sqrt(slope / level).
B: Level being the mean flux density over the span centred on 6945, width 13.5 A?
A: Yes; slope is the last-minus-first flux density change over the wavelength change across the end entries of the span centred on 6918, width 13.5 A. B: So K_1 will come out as 0.02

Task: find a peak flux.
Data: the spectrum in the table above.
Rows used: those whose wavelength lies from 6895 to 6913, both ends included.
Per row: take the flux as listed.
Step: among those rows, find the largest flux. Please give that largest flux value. 3.362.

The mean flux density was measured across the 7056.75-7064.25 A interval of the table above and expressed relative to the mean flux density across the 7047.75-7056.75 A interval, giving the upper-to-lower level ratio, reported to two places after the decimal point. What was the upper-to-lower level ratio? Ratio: 0.83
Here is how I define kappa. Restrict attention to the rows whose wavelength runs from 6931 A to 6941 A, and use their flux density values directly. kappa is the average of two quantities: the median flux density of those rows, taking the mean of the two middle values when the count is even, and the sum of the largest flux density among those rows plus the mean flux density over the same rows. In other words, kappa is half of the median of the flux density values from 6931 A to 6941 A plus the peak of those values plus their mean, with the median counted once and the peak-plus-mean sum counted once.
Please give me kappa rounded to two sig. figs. 5.7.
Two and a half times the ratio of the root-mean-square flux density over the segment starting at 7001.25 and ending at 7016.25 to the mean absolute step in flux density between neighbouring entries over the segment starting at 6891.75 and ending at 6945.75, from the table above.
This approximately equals 357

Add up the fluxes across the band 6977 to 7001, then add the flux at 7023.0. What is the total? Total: 73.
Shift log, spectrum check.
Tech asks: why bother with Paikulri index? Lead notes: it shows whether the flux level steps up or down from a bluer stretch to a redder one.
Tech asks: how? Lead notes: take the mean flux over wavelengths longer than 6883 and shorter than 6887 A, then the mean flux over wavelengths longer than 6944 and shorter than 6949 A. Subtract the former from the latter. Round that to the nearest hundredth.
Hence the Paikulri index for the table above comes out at 1.06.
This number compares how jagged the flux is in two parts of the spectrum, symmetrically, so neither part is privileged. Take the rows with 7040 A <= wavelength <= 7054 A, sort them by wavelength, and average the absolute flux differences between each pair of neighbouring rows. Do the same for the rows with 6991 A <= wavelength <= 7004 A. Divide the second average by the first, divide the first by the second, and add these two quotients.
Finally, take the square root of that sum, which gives 1.8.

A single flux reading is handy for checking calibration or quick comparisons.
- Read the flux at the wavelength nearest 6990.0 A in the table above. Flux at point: 4.313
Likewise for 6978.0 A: 4.166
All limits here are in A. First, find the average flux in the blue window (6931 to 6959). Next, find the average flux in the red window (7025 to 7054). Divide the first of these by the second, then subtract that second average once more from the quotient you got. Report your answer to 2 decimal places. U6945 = -4.32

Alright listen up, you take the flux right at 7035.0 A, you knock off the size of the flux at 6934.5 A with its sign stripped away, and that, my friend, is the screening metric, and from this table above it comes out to 1.3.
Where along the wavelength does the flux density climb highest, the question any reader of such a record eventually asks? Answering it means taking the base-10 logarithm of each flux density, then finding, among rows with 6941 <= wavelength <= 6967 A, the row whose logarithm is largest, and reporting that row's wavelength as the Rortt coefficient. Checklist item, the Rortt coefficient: 6966.0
